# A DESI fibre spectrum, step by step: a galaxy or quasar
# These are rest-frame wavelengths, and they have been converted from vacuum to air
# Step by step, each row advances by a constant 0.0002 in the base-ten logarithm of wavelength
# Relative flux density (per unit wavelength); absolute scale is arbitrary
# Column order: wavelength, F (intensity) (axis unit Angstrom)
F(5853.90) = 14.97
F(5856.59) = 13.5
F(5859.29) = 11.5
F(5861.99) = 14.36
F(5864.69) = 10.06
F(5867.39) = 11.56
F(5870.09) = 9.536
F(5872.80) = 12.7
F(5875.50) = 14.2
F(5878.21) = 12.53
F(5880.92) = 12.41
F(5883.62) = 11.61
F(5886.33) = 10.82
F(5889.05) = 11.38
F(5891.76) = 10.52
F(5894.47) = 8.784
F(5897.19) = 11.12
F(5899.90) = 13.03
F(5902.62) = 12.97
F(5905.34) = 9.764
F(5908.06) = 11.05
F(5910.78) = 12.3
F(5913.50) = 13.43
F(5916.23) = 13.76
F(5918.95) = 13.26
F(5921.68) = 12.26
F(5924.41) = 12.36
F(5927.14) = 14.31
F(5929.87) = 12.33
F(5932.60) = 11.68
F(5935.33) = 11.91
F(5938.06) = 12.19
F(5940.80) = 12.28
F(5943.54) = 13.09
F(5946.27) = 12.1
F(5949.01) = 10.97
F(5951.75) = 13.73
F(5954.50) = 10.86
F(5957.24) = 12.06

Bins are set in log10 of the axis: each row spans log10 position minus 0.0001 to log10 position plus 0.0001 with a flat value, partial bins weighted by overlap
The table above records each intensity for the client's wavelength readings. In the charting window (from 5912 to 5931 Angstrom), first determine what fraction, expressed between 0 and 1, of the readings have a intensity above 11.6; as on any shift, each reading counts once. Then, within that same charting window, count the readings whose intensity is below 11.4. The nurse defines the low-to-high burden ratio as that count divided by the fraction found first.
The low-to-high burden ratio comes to 0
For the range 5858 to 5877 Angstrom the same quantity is 5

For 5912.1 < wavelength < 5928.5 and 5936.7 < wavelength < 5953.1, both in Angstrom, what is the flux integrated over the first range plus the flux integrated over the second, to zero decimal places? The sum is 420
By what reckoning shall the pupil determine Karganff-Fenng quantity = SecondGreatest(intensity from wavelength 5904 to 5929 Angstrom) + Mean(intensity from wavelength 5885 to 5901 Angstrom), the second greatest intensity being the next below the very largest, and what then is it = 24.7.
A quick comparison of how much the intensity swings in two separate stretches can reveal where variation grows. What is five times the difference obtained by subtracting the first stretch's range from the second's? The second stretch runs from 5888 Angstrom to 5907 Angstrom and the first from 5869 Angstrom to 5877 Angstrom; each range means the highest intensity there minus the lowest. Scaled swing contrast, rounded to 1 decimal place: -2.1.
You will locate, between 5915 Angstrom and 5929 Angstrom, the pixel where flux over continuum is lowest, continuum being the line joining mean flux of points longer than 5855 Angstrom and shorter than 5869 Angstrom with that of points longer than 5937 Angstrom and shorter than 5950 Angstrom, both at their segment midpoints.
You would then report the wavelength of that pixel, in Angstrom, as 5921.68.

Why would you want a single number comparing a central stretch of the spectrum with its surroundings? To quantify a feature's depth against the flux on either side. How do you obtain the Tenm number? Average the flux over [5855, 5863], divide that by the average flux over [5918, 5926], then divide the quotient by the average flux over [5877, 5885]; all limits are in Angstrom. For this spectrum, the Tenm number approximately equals 0.085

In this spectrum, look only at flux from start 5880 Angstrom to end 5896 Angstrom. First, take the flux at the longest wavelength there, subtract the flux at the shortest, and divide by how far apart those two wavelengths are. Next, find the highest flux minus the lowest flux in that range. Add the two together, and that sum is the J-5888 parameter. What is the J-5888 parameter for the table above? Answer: 3.4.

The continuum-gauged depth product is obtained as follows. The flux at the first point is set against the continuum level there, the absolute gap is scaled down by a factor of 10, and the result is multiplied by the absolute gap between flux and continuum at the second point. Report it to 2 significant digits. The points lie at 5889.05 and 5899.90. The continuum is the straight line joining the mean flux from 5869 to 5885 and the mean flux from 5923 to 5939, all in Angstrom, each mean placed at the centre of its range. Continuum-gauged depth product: 0.063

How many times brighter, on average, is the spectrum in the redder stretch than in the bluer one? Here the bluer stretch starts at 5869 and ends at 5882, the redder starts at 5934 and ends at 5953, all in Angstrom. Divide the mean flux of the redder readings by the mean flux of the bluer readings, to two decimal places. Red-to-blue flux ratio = 1.00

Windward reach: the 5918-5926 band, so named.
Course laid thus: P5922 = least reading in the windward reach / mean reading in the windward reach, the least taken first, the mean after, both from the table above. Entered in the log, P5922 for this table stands 0.97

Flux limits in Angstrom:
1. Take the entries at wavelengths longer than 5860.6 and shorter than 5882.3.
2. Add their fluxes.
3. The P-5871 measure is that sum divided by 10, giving 9.7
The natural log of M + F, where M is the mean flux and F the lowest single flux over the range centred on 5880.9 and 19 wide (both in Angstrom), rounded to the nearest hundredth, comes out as 3.14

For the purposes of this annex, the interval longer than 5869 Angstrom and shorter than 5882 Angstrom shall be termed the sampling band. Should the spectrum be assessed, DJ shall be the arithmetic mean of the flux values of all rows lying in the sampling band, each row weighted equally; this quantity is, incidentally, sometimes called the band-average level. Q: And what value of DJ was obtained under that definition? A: 12.3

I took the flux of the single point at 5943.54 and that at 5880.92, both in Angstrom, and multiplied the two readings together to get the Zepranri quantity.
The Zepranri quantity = 162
